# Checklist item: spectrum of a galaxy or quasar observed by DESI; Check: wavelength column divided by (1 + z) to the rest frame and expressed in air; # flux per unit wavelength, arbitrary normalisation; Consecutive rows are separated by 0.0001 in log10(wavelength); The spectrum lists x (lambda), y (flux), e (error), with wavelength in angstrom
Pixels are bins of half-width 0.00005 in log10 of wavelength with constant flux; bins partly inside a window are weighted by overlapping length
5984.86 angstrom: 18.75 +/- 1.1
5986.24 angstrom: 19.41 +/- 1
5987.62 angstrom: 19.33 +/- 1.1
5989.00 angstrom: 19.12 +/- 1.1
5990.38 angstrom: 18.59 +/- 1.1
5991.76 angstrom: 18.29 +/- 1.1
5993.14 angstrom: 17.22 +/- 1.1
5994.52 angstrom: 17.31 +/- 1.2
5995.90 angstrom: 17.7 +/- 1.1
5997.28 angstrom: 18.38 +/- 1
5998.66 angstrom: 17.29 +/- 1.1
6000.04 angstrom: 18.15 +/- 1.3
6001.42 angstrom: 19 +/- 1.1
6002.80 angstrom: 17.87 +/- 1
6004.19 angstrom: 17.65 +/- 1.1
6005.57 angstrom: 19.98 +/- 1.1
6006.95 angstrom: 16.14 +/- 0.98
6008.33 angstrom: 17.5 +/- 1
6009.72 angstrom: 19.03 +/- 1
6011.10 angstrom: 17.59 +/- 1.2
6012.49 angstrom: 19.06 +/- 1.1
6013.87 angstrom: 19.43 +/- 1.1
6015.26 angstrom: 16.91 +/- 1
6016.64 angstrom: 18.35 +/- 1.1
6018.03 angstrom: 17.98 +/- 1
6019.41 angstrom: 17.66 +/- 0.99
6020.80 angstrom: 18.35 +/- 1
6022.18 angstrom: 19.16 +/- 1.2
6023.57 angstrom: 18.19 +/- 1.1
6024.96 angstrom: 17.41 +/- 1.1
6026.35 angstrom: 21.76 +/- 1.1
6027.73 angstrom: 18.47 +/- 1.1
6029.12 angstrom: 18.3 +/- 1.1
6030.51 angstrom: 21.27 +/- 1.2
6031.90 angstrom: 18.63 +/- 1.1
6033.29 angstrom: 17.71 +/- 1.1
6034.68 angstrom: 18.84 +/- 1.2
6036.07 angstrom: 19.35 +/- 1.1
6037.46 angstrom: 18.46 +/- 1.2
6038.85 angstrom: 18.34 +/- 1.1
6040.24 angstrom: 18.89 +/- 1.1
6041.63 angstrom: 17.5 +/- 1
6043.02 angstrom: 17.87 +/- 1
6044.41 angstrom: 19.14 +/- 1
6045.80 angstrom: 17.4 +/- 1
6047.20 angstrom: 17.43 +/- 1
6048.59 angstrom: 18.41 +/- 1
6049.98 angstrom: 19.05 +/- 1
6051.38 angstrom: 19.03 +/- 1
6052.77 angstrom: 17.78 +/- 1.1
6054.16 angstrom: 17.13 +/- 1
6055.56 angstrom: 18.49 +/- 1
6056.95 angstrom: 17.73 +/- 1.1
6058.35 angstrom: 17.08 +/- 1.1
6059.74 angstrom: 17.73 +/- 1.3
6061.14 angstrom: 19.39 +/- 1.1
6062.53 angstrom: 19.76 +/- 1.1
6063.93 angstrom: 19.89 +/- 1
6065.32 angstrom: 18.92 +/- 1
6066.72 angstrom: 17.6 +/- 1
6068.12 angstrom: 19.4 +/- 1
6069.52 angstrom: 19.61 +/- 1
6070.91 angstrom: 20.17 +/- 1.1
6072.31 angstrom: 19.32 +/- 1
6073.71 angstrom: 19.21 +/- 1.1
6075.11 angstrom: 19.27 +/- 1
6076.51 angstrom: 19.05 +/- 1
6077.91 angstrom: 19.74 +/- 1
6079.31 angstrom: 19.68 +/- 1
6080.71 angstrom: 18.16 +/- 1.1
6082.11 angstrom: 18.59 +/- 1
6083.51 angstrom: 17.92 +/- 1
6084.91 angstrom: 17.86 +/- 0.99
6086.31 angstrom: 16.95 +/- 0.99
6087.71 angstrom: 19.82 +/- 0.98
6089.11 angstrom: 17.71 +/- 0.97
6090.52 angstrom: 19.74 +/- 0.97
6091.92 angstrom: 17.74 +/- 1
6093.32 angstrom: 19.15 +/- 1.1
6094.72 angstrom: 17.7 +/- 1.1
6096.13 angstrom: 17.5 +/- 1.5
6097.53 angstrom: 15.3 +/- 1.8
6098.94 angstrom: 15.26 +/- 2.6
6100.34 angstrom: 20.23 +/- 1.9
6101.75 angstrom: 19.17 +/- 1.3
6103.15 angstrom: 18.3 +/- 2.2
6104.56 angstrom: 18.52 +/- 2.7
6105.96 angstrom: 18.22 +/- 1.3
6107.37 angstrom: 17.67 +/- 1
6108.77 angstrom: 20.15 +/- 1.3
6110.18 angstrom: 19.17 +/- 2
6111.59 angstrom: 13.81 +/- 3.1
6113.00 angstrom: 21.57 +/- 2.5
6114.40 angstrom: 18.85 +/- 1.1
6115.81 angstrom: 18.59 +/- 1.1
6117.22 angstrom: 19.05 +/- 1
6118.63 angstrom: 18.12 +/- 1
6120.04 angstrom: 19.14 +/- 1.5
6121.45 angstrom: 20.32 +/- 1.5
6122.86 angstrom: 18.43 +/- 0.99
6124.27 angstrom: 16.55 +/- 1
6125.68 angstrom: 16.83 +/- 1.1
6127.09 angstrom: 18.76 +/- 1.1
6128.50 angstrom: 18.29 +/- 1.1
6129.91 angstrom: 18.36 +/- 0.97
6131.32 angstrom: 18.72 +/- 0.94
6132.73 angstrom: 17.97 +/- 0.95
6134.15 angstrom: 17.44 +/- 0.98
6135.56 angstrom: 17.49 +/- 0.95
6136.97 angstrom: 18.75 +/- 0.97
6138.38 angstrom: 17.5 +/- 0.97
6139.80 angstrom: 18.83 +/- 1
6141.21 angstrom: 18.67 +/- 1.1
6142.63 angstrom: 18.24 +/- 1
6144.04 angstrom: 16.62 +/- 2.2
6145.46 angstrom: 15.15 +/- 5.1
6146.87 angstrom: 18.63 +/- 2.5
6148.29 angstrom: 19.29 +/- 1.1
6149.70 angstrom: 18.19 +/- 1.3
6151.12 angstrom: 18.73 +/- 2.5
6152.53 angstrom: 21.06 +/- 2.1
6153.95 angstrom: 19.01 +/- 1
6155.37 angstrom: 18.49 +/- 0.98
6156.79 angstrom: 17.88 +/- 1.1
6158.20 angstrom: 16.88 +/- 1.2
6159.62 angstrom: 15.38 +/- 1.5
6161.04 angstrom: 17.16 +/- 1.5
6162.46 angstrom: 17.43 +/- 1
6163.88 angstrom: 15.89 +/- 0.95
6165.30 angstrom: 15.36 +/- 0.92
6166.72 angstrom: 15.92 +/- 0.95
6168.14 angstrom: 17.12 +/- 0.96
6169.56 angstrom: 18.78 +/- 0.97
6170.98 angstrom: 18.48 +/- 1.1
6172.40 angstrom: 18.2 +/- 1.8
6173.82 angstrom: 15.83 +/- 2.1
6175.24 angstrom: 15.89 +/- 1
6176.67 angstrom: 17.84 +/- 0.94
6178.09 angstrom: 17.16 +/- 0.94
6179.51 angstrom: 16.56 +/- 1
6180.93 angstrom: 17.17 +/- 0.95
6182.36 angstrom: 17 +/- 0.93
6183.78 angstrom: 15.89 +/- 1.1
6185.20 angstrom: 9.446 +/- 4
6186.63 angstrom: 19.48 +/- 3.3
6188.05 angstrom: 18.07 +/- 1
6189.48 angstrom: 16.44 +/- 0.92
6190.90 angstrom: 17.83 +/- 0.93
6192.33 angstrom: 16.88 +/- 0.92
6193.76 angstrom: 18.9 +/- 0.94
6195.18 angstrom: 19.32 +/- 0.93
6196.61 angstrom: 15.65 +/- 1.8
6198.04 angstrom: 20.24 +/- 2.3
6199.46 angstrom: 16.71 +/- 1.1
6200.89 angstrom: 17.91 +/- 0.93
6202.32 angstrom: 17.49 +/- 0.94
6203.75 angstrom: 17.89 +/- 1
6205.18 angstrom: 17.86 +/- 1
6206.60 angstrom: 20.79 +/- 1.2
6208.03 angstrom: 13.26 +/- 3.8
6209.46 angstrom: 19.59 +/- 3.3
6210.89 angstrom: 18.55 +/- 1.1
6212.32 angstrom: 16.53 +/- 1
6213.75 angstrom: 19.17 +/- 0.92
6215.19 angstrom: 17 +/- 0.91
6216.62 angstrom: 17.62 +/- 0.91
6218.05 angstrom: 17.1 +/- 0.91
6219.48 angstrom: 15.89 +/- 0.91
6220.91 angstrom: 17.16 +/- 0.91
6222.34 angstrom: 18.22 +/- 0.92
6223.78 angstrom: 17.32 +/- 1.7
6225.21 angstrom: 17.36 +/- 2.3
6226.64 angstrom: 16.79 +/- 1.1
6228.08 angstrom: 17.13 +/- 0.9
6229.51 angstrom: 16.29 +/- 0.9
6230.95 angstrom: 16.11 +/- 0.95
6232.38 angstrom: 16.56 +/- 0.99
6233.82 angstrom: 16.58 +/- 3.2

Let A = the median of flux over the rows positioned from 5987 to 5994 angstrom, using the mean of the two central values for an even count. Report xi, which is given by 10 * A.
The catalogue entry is 186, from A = 18.6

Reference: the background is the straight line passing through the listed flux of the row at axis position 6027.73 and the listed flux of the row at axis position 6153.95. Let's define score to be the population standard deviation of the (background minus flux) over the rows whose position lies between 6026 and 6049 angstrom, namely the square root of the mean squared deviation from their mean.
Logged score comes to 1.19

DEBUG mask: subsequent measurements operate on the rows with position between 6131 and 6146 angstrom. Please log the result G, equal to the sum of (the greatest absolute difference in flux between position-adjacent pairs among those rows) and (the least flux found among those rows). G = 16.8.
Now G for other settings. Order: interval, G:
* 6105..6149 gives 21.6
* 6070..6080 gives 19.9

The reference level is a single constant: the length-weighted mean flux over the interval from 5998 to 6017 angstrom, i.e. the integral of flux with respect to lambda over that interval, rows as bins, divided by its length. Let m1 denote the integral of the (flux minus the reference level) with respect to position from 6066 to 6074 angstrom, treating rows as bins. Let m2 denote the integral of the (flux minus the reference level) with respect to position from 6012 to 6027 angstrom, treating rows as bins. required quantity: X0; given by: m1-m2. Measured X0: 2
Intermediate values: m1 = 9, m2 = 6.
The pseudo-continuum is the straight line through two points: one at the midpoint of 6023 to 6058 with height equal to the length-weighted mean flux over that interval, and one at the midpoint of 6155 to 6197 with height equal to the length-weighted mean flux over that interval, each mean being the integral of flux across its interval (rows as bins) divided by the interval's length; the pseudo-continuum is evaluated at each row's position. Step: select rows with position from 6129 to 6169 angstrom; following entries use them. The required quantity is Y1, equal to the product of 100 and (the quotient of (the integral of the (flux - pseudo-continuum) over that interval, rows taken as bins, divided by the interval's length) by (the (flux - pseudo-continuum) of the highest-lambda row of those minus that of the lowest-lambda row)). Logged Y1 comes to -59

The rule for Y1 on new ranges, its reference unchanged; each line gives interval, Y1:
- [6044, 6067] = -3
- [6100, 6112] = -11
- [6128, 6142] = 151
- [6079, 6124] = -75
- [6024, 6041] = 22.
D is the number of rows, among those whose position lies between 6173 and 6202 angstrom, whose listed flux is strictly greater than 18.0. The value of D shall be 5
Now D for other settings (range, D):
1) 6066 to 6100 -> 14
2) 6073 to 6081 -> 6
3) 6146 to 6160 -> 7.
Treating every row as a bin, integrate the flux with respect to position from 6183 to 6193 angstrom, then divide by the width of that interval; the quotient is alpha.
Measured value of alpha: 16.3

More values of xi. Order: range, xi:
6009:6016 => 190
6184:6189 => 181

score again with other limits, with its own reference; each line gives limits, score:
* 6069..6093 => 0.94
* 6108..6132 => 1.64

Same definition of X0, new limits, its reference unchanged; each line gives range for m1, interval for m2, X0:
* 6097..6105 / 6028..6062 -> -11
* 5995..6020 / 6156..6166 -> 14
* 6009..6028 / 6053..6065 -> 4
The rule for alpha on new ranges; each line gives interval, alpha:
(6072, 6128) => 18.4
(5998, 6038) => 18.5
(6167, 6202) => 17.2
